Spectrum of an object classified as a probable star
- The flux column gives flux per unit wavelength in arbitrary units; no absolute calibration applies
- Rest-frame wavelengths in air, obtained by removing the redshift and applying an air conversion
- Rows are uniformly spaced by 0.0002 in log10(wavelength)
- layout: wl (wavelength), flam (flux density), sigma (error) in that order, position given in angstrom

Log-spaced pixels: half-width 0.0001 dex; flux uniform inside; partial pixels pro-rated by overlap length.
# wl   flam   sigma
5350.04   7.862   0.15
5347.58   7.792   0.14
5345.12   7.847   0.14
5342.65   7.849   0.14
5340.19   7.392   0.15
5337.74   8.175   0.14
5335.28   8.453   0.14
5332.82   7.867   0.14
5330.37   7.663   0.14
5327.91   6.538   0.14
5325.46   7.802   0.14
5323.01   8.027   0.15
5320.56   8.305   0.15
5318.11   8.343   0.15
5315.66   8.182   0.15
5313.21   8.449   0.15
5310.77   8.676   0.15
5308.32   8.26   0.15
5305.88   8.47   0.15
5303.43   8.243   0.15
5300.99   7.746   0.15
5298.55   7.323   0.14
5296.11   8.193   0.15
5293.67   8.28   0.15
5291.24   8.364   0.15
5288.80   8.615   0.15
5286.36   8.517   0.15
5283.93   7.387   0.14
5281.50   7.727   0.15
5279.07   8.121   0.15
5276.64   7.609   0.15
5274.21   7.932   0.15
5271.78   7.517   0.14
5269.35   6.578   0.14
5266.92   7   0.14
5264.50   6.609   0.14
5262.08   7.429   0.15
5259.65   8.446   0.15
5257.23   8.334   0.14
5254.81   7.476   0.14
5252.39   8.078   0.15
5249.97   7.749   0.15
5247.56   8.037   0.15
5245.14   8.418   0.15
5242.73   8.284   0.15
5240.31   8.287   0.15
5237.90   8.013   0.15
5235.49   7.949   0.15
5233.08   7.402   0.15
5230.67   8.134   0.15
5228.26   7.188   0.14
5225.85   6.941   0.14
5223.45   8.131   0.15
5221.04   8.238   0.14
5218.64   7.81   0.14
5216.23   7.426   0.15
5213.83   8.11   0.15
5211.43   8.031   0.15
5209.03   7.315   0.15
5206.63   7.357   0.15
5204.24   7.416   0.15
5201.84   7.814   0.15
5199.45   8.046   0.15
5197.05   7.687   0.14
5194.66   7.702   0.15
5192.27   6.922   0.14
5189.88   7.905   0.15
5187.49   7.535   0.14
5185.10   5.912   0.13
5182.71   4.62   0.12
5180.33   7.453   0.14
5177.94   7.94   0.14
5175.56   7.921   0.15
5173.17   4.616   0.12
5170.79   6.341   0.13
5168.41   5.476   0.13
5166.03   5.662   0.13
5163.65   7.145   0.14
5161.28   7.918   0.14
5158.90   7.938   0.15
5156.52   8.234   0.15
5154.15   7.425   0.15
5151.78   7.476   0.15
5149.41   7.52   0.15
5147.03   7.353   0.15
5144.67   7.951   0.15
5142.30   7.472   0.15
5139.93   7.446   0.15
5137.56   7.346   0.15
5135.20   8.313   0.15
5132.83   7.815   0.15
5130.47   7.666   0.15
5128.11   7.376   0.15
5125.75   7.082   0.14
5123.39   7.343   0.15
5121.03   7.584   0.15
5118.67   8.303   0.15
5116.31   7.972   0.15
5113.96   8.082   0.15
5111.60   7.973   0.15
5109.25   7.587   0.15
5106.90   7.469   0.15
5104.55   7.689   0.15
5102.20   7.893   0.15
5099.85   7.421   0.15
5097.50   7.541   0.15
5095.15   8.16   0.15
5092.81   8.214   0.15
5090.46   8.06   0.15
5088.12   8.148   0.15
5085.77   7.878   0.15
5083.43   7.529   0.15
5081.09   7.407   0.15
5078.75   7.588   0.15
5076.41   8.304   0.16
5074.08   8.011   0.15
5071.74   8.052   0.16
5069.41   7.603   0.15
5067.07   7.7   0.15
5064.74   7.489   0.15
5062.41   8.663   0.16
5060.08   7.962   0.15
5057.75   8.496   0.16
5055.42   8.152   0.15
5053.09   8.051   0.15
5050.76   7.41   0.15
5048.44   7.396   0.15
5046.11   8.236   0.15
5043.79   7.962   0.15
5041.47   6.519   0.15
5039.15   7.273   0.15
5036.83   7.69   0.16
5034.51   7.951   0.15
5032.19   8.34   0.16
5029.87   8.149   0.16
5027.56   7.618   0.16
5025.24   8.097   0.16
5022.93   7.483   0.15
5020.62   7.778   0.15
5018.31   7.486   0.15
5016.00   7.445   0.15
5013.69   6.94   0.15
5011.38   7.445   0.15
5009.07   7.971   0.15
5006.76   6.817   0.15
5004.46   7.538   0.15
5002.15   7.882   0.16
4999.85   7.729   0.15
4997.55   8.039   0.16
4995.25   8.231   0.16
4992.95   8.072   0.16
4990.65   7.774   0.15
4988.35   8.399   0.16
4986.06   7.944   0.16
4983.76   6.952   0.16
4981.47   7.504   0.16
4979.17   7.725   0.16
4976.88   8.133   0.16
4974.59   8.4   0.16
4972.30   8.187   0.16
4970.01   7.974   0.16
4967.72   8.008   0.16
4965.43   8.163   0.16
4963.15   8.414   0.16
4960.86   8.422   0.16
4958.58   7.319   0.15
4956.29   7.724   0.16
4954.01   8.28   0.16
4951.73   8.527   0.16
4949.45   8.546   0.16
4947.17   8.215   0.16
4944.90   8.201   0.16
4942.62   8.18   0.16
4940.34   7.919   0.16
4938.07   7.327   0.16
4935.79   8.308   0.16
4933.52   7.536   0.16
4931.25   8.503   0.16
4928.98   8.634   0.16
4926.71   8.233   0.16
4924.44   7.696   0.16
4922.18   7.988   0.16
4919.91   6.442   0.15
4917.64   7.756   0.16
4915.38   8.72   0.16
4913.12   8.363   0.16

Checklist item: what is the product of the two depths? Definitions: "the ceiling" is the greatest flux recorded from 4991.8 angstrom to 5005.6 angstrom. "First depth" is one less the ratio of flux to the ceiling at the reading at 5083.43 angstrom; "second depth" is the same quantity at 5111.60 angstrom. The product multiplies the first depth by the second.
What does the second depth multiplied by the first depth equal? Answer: 0.003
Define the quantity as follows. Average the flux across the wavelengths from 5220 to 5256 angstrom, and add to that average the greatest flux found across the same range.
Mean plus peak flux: 16.3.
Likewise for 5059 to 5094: 16.6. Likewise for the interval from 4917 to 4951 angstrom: 16.6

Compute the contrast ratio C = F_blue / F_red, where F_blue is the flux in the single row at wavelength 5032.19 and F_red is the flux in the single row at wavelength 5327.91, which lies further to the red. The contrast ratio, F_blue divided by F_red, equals 1.28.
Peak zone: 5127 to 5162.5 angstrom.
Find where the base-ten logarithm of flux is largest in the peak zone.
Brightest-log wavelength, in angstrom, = 5135.20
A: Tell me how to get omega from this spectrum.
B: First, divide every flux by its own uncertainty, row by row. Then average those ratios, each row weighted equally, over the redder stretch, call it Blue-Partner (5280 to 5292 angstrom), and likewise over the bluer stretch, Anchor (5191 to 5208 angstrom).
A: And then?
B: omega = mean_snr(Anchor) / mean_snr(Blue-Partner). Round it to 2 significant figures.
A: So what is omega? 0.94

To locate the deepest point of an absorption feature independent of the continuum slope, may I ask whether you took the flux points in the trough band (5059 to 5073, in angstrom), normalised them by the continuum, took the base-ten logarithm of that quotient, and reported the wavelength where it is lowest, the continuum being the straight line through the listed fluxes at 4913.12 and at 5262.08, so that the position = 5064.74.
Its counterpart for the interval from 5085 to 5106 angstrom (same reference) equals 5099.85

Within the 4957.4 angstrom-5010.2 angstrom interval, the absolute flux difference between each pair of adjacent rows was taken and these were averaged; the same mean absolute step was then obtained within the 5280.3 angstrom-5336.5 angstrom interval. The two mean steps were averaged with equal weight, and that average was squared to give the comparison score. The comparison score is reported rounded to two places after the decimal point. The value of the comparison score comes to 0.16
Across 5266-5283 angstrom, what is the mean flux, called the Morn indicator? 7.50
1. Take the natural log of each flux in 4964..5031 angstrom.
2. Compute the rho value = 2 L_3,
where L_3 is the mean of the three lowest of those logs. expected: 3.86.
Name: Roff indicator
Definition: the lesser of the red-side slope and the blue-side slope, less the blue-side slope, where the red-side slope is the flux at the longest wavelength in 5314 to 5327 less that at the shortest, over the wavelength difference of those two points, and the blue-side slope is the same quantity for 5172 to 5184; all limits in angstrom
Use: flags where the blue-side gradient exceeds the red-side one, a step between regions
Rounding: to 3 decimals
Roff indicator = -0.039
